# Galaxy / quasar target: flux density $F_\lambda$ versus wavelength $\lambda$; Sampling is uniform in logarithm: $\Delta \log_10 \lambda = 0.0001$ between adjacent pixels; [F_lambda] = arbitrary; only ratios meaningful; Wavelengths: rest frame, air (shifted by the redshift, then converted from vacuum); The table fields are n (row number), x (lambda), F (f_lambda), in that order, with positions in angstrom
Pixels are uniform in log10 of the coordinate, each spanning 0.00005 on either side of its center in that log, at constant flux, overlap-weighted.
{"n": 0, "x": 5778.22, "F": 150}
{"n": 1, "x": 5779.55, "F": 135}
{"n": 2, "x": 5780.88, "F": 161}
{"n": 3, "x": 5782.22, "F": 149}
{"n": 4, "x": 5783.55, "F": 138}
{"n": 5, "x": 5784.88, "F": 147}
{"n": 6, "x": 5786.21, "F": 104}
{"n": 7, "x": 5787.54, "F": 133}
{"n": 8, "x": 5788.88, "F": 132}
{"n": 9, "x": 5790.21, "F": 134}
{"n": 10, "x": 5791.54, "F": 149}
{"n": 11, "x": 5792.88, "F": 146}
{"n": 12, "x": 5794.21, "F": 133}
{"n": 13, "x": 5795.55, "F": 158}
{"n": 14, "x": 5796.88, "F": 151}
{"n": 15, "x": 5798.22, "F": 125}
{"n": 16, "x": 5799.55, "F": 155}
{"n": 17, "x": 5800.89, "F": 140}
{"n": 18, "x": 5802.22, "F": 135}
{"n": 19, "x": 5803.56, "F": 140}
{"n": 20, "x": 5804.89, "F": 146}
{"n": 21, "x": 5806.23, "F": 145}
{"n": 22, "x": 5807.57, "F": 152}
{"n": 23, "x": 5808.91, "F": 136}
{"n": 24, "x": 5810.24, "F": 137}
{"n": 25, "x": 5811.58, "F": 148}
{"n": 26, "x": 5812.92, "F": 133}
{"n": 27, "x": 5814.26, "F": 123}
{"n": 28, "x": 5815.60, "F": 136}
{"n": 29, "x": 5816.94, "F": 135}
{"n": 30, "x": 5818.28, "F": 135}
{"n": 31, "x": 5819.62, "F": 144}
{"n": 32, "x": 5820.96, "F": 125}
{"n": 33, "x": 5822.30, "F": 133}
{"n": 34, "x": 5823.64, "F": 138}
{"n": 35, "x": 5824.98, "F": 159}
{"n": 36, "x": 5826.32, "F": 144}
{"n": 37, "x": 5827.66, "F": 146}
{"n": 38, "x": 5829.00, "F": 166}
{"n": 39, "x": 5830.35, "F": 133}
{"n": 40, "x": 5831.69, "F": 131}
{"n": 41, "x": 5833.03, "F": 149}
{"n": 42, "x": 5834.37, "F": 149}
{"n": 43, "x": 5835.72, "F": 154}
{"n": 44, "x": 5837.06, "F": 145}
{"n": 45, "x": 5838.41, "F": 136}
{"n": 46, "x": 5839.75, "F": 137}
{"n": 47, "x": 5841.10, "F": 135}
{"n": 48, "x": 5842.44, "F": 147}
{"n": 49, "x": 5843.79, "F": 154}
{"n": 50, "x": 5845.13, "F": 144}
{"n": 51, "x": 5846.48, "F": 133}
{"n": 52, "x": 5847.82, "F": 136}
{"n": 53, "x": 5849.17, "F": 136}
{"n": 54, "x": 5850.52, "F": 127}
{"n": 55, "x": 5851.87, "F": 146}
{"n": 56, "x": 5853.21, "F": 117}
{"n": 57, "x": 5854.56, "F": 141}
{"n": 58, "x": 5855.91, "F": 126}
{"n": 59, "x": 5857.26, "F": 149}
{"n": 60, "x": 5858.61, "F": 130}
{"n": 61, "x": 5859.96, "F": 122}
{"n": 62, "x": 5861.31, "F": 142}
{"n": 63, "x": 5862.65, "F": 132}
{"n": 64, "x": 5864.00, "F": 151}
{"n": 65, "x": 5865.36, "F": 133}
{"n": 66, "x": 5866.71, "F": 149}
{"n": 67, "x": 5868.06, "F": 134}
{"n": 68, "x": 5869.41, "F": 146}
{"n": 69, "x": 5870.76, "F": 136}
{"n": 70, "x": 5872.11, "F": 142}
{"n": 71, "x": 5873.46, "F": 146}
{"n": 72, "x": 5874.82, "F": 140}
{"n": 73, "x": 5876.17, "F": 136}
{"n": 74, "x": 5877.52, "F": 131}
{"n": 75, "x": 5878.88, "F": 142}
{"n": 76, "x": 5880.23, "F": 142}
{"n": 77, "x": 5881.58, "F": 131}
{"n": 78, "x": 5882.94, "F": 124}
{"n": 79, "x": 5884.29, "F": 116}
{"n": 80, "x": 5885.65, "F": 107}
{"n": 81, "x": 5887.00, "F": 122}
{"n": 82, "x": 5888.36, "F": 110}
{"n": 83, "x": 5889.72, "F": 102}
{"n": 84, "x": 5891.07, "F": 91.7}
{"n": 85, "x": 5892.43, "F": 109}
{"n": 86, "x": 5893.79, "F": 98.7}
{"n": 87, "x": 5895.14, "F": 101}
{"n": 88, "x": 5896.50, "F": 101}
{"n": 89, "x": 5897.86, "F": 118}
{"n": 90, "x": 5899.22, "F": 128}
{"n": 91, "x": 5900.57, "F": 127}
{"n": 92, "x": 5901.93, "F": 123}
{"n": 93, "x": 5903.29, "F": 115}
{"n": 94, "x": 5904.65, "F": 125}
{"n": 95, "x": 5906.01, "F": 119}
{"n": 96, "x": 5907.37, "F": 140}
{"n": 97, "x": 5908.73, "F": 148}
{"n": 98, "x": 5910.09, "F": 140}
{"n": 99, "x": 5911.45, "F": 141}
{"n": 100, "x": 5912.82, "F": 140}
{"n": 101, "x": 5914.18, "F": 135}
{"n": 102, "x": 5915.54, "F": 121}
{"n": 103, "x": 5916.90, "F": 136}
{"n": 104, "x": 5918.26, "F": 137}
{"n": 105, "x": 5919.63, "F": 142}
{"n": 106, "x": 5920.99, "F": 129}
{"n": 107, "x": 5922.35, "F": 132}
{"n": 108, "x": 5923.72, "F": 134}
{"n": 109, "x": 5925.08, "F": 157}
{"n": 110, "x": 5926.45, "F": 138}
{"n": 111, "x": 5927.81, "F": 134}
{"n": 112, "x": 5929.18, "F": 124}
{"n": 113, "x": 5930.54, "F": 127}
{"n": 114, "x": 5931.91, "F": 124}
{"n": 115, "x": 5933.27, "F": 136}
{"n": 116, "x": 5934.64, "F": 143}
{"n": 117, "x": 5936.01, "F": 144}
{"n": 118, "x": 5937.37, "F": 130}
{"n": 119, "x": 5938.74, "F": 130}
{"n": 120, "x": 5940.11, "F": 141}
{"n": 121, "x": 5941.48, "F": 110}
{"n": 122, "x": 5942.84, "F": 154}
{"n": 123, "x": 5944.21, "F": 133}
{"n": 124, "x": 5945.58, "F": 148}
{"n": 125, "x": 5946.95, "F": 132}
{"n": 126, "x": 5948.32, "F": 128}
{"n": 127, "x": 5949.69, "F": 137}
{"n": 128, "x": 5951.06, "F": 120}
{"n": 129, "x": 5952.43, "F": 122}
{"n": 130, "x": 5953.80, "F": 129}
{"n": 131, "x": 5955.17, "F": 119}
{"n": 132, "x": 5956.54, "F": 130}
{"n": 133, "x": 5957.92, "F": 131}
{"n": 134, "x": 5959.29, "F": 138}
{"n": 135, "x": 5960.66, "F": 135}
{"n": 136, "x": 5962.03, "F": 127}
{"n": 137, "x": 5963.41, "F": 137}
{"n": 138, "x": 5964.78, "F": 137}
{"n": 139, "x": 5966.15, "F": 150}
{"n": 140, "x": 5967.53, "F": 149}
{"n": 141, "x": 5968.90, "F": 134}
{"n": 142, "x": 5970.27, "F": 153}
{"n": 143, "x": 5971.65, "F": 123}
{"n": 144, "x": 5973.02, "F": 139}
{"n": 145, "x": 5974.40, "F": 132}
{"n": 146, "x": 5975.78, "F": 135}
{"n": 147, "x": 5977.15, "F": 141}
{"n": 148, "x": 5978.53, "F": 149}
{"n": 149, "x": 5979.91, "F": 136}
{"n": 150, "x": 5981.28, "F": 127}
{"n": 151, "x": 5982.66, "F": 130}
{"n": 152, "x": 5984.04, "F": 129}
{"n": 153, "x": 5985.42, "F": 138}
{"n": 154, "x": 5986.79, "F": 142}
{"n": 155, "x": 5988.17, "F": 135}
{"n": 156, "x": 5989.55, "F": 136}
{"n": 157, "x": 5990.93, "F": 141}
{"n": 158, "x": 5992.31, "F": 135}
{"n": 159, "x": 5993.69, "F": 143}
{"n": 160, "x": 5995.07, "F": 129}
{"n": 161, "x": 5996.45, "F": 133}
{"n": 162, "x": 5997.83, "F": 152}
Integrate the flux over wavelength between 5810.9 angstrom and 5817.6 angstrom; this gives 904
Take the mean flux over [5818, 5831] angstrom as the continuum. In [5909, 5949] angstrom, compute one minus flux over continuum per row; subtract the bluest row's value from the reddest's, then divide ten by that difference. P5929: 119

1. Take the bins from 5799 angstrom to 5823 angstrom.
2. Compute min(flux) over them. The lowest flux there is 123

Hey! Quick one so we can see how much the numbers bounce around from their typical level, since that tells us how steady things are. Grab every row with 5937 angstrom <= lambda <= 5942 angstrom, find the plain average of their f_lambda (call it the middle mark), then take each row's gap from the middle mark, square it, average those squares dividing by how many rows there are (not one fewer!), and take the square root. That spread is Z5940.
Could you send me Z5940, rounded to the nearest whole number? 11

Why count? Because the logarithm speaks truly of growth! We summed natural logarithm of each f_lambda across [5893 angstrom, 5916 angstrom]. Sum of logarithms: 81.9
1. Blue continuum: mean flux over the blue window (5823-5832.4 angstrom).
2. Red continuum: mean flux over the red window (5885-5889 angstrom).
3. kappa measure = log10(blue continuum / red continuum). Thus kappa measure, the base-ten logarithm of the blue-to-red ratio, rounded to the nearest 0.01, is 0.11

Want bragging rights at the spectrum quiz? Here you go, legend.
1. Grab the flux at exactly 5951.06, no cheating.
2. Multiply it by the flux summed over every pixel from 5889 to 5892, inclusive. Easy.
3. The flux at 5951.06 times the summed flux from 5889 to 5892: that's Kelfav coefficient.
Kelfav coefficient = 23244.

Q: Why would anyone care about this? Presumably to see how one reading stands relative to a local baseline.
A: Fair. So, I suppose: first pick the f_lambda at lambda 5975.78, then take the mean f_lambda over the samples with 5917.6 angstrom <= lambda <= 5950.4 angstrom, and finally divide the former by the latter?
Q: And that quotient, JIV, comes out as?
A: 1.00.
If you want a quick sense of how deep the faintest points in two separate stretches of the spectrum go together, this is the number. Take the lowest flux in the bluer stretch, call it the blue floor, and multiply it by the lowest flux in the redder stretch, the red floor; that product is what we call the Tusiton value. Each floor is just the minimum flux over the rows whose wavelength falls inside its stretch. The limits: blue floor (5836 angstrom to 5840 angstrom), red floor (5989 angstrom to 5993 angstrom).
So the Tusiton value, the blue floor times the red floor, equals 18360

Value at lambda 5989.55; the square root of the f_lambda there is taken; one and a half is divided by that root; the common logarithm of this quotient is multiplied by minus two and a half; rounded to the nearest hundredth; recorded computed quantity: 2.23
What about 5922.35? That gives 2.21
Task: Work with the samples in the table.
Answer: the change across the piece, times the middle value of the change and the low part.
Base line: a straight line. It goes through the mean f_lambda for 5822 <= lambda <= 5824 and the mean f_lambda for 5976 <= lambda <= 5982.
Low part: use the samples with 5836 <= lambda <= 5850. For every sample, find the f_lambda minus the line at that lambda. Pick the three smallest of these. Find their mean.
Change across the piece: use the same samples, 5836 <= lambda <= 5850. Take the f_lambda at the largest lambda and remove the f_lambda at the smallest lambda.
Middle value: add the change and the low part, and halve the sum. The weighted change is 46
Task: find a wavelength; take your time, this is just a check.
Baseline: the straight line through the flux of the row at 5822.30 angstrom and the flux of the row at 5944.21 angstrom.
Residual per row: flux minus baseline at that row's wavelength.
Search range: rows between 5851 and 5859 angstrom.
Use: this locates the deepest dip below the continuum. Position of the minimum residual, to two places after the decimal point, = 5853.21 angstrom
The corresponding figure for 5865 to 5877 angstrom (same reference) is 5865.36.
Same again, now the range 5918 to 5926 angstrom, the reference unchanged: 5920.99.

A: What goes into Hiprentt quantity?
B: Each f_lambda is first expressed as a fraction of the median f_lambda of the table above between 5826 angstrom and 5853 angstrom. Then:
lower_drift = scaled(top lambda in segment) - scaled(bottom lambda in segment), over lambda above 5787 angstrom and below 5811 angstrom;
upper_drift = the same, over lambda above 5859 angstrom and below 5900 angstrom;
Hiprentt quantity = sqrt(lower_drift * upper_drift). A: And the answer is 0.03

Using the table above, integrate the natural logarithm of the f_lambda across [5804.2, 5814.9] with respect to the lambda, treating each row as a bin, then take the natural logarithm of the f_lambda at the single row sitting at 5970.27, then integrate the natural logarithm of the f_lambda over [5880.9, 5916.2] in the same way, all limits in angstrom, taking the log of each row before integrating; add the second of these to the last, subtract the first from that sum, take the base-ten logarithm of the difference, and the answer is 2.1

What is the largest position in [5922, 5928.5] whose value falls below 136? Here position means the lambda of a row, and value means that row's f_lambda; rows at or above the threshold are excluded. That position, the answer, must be 5927.81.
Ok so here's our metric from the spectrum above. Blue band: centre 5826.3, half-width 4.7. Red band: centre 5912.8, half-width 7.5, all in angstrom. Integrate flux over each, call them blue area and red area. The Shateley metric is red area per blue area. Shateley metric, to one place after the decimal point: 1.5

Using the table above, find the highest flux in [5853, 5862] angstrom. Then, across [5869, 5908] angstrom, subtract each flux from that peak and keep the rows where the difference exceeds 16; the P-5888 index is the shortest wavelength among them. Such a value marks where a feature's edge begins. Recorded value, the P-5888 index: 5877.52 angstrom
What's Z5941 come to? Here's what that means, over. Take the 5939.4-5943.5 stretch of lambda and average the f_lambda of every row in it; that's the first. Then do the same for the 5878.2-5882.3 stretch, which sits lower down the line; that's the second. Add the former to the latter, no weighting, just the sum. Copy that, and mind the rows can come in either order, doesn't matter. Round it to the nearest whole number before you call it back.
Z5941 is 273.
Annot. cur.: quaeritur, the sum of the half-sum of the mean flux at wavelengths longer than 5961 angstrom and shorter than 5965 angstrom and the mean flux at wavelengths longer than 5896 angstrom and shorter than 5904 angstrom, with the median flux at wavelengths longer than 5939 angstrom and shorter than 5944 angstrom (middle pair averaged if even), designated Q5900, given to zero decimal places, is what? 267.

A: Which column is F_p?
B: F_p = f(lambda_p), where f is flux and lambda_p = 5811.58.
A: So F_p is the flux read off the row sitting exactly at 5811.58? 148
